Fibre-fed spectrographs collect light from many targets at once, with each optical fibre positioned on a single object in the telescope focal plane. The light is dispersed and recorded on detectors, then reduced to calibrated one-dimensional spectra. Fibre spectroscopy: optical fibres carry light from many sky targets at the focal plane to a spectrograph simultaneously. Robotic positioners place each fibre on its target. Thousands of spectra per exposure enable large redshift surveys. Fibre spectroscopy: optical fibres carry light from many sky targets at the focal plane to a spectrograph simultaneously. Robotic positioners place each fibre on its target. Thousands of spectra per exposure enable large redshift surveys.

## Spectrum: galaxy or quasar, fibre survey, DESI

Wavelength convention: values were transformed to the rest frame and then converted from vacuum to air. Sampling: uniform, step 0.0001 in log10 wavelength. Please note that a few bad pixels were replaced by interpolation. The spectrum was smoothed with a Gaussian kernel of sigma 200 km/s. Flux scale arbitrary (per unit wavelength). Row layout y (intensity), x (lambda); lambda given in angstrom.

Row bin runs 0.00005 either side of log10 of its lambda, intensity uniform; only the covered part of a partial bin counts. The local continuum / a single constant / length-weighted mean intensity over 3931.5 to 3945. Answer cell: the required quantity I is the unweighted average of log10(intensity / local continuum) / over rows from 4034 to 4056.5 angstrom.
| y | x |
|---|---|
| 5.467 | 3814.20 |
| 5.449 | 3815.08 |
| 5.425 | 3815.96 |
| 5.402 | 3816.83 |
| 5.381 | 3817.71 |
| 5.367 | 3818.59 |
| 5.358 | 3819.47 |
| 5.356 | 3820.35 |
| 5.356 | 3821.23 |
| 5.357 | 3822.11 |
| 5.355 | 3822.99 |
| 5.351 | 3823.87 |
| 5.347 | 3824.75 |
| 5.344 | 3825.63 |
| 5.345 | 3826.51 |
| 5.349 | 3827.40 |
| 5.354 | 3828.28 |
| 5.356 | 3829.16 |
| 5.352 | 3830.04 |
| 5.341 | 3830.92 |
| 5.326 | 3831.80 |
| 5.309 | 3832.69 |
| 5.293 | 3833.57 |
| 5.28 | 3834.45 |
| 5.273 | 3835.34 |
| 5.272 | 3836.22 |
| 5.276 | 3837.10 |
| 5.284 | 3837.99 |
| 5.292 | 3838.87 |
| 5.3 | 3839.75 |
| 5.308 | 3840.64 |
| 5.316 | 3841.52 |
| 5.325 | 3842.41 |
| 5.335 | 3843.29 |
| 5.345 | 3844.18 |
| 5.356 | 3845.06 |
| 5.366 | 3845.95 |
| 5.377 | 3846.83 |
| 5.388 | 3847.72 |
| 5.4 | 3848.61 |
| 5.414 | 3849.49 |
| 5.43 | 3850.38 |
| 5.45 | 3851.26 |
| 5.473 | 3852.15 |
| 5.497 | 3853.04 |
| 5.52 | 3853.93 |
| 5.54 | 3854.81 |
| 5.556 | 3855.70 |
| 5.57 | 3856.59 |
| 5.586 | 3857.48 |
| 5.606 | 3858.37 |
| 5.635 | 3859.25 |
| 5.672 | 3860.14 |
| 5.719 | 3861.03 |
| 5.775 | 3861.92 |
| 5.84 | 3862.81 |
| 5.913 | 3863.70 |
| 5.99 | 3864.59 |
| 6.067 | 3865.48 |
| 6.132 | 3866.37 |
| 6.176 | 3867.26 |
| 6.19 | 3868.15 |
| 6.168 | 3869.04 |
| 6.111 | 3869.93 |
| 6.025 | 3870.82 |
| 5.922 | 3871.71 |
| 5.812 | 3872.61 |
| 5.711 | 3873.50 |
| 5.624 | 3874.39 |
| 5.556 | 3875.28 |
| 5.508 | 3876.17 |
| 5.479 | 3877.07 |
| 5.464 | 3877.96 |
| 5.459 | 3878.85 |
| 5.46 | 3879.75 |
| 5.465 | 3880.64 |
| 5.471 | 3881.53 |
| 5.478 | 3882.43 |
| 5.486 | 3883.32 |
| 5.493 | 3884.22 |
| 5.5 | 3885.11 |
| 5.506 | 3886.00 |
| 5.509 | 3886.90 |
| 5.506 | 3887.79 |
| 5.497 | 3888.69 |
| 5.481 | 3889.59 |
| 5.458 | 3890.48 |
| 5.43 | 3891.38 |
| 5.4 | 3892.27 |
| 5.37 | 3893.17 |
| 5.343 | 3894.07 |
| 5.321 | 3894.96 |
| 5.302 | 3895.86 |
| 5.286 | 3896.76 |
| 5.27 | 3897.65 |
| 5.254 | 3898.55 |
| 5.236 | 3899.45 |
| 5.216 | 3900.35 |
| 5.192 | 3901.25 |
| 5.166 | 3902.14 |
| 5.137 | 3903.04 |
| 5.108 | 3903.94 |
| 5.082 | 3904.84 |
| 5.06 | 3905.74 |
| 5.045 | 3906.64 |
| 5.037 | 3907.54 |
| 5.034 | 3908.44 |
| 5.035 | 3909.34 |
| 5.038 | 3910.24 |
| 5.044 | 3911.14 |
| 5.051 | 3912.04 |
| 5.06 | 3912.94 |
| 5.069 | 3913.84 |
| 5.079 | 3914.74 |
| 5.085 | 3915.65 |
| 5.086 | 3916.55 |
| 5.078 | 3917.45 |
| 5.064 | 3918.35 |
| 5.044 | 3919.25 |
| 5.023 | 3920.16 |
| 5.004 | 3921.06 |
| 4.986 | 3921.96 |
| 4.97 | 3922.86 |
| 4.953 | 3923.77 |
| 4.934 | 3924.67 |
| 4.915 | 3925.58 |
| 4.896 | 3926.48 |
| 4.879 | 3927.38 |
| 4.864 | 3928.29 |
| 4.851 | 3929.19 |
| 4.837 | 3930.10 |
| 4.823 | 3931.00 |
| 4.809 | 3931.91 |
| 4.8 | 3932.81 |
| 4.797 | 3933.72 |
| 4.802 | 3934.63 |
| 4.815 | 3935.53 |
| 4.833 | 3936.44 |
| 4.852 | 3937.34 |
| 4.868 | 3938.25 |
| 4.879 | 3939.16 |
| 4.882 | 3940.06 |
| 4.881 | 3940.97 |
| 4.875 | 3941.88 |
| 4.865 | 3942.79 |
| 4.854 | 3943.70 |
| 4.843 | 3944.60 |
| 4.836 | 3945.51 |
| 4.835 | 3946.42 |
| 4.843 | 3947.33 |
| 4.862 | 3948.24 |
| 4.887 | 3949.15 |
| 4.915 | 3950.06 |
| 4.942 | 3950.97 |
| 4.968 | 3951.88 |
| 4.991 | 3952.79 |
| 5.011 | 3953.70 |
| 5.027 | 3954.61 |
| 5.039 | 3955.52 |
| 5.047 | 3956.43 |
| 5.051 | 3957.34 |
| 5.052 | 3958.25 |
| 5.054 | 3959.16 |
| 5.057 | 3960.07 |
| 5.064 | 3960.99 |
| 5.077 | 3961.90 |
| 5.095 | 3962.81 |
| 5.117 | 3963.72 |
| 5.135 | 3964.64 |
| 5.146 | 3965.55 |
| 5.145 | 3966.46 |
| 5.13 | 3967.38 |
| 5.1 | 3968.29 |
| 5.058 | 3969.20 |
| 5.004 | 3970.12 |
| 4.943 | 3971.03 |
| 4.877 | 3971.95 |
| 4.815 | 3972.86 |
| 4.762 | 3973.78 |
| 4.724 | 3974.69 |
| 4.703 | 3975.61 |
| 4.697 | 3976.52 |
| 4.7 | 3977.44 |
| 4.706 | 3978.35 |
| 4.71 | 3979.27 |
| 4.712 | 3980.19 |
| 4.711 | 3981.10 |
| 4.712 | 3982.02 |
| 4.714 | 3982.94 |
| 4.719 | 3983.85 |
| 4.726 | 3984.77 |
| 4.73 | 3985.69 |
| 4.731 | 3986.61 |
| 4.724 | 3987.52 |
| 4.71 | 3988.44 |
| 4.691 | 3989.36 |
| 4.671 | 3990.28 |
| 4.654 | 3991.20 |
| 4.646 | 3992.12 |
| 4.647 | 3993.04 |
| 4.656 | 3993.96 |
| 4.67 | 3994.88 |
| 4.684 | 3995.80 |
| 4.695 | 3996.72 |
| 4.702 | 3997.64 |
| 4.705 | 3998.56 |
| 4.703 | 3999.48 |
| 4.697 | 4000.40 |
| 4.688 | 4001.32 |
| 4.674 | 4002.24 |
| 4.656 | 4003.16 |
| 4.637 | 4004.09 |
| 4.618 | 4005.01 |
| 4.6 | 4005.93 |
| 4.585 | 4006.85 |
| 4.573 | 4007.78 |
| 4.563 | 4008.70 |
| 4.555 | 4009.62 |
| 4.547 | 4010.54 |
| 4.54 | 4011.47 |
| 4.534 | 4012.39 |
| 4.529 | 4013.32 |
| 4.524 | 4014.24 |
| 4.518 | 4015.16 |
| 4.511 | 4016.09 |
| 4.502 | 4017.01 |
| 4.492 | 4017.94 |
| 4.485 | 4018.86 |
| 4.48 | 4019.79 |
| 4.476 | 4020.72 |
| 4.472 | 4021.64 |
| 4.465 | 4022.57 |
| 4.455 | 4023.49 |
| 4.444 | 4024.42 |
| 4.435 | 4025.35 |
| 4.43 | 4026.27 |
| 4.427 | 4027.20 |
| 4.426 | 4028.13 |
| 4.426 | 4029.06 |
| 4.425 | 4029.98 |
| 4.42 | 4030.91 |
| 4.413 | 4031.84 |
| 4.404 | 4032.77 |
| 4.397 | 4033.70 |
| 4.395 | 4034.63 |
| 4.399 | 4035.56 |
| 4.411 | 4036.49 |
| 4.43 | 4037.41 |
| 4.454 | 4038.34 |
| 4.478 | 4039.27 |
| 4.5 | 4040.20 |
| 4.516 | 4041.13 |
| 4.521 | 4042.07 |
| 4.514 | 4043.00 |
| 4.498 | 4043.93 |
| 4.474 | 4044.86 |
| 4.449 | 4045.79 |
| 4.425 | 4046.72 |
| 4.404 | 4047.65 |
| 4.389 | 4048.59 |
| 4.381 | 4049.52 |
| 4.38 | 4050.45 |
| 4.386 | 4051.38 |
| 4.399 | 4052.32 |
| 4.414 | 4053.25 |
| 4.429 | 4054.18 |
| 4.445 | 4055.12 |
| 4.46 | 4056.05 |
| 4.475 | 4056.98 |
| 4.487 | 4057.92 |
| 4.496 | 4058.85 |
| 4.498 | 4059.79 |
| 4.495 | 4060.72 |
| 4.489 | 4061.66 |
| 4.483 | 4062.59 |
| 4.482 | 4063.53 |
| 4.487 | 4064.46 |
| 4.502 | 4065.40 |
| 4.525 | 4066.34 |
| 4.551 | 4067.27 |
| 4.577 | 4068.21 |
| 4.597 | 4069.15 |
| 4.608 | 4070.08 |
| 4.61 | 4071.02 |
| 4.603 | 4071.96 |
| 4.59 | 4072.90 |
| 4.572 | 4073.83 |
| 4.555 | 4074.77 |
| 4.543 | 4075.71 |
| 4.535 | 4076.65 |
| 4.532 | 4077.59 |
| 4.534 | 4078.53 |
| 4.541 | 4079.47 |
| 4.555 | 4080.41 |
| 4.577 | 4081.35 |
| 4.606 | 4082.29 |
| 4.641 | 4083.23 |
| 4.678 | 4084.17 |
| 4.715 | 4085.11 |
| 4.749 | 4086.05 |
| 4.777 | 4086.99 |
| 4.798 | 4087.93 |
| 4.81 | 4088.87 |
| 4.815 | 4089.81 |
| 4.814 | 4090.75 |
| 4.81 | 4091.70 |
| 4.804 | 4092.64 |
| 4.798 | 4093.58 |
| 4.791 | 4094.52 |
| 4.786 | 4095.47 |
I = -0.04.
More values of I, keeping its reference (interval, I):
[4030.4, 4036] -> -0.04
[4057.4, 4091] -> -0.02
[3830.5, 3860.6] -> 0.05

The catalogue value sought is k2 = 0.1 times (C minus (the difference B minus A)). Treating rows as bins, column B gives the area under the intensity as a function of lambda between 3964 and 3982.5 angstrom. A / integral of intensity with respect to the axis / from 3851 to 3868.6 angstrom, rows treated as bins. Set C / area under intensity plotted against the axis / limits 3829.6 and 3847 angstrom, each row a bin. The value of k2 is 10.3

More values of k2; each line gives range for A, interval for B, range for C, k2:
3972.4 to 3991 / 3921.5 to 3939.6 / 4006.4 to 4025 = 8.4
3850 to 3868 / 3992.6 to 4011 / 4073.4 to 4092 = 10.4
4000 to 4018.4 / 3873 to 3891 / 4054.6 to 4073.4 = 7.0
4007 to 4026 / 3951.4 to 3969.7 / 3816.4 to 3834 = 8.7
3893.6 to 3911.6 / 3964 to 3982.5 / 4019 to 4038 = 8.7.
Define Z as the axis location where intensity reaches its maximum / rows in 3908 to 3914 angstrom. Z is 3913.84 angstrom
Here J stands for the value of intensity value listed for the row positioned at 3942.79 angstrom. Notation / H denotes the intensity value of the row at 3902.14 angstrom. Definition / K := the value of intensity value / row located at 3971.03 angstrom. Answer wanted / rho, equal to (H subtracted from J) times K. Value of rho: -1.5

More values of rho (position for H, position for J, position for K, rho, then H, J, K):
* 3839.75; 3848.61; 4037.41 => 0.4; 5.3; 5.4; 4.43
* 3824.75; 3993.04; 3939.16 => -3.4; 5.347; 4.647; 4.879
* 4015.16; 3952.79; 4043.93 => 2.1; 4.518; 4.991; 4.498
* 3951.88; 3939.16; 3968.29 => -0.5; 4.968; 4.879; 5.1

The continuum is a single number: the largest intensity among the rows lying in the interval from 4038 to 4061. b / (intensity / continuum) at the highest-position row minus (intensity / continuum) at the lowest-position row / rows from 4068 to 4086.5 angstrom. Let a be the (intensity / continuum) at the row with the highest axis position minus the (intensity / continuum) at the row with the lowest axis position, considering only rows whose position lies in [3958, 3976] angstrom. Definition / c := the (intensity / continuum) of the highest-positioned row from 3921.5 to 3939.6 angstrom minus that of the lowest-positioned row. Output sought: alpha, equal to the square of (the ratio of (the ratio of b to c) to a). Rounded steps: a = -0.077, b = 0.038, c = -0.02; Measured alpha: 434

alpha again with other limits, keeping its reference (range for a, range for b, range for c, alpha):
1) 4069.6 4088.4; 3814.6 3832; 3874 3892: 228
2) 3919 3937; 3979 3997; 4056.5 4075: 16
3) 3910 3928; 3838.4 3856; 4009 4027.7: 3439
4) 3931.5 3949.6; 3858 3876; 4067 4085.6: 312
